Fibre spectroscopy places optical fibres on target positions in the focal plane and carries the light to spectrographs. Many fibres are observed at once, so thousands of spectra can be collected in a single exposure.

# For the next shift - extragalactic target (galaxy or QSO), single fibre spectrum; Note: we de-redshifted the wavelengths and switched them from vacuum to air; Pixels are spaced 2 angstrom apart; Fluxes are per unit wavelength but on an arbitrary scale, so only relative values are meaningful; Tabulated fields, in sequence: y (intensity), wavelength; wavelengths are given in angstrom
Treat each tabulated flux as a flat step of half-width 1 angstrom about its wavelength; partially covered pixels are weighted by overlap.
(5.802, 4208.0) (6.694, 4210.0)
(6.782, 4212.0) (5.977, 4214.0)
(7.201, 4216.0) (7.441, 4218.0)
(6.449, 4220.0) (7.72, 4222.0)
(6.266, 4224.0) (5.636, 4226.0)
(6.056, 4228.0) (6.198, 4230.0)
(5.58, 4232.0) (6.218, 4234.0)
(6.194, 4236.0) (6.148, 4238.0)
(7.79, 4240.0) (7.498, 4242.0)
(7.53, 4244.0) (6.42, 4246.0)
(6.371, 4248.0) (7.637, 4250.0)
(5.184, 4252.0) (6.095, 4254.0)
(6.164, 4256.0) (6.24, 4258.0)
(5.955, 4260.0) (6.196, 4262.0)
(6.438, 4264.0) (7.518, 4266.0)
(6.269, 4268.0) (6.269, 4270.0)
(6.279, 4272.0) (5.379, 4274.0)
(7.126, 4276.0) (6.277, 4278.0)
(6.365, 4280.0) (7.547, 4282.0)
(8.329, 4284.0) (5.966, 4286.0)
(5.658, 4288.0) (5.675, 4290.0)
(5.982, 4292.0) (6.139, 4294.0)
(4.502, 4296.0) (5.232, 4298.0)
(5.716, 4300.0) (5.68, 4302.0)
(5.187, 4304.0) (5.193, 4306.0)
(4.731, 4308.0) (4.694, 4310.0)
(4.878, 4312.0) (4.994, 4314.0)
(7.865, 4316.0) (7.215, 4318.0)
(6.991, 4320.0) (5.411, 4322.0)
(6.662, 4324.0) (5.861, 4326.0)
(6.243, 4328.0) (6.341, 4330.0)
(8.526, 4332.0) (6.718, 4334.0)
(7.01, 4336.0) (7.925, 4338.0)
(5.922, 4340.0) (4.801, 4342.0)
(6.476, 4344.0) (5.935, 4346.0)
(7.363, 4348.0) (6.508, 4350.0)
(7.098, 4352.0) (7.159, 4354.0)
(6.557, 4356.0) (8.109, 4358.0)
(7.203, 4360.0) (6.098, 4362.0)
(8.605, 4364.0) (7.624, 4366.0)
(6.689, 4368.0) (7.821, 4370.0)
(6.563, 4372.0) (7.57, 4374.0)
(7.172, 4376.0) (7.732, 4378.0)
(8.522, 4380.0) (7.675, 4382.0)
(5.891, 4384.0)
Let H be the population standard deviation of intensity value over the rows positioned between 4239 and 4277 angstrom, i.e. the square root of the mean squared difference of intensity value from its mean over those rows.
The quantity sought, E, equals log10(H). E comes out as -0.13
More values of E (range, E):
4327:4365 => -0.03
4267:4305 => -0.07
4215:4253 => -0.11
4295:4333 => 0.04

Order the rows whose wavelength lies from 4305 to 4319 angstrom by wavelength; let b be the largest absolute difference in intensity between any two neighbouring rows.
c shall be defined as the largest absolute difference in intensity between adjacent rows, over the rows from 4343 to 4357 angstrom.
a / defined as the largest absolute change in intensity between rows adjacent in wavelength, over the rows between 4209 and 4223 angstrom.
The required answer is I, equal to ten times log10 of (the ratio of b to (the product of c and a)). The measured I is 2.0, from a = 1.3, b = 2.9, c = 1.4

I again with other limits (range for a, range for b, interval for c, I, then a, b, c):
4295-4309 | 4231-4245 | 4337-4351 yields 0.5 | 0.7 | 1.6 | 2.0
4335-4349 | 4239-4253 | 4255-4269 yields -0.1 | 2.0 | 2.5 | 1.2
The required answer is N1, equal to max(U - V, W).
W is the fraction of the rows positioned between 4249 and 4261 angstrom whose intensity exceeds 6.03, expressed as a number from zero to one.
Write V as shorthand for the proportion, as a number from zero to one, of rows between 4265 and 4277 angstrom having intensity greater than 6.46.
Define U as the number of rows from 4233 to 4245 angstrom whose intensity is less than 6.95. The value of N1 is 2.7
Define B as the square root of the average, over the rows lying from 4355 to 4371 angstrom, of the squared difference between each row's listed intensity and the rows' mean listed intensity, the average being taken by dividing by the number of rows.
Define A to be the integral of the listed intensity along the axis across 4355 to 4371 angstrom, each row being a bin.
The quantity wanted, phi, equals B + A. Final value 118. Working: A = 117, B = 0.80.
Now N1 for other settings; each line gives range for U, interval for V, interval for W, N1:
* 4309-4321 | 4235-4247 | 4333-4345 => 2.5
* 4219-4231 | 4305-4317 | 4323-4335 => 4.8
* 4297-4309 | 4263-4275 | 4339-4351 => 5.8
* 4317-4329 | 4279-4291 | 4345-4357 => 3.7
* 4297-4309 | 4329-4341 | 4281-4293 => 5.3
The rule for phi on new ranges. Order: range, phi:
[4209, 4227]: 121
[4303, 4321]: 105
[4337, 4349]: 78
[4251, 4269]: 113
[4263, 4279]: 104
